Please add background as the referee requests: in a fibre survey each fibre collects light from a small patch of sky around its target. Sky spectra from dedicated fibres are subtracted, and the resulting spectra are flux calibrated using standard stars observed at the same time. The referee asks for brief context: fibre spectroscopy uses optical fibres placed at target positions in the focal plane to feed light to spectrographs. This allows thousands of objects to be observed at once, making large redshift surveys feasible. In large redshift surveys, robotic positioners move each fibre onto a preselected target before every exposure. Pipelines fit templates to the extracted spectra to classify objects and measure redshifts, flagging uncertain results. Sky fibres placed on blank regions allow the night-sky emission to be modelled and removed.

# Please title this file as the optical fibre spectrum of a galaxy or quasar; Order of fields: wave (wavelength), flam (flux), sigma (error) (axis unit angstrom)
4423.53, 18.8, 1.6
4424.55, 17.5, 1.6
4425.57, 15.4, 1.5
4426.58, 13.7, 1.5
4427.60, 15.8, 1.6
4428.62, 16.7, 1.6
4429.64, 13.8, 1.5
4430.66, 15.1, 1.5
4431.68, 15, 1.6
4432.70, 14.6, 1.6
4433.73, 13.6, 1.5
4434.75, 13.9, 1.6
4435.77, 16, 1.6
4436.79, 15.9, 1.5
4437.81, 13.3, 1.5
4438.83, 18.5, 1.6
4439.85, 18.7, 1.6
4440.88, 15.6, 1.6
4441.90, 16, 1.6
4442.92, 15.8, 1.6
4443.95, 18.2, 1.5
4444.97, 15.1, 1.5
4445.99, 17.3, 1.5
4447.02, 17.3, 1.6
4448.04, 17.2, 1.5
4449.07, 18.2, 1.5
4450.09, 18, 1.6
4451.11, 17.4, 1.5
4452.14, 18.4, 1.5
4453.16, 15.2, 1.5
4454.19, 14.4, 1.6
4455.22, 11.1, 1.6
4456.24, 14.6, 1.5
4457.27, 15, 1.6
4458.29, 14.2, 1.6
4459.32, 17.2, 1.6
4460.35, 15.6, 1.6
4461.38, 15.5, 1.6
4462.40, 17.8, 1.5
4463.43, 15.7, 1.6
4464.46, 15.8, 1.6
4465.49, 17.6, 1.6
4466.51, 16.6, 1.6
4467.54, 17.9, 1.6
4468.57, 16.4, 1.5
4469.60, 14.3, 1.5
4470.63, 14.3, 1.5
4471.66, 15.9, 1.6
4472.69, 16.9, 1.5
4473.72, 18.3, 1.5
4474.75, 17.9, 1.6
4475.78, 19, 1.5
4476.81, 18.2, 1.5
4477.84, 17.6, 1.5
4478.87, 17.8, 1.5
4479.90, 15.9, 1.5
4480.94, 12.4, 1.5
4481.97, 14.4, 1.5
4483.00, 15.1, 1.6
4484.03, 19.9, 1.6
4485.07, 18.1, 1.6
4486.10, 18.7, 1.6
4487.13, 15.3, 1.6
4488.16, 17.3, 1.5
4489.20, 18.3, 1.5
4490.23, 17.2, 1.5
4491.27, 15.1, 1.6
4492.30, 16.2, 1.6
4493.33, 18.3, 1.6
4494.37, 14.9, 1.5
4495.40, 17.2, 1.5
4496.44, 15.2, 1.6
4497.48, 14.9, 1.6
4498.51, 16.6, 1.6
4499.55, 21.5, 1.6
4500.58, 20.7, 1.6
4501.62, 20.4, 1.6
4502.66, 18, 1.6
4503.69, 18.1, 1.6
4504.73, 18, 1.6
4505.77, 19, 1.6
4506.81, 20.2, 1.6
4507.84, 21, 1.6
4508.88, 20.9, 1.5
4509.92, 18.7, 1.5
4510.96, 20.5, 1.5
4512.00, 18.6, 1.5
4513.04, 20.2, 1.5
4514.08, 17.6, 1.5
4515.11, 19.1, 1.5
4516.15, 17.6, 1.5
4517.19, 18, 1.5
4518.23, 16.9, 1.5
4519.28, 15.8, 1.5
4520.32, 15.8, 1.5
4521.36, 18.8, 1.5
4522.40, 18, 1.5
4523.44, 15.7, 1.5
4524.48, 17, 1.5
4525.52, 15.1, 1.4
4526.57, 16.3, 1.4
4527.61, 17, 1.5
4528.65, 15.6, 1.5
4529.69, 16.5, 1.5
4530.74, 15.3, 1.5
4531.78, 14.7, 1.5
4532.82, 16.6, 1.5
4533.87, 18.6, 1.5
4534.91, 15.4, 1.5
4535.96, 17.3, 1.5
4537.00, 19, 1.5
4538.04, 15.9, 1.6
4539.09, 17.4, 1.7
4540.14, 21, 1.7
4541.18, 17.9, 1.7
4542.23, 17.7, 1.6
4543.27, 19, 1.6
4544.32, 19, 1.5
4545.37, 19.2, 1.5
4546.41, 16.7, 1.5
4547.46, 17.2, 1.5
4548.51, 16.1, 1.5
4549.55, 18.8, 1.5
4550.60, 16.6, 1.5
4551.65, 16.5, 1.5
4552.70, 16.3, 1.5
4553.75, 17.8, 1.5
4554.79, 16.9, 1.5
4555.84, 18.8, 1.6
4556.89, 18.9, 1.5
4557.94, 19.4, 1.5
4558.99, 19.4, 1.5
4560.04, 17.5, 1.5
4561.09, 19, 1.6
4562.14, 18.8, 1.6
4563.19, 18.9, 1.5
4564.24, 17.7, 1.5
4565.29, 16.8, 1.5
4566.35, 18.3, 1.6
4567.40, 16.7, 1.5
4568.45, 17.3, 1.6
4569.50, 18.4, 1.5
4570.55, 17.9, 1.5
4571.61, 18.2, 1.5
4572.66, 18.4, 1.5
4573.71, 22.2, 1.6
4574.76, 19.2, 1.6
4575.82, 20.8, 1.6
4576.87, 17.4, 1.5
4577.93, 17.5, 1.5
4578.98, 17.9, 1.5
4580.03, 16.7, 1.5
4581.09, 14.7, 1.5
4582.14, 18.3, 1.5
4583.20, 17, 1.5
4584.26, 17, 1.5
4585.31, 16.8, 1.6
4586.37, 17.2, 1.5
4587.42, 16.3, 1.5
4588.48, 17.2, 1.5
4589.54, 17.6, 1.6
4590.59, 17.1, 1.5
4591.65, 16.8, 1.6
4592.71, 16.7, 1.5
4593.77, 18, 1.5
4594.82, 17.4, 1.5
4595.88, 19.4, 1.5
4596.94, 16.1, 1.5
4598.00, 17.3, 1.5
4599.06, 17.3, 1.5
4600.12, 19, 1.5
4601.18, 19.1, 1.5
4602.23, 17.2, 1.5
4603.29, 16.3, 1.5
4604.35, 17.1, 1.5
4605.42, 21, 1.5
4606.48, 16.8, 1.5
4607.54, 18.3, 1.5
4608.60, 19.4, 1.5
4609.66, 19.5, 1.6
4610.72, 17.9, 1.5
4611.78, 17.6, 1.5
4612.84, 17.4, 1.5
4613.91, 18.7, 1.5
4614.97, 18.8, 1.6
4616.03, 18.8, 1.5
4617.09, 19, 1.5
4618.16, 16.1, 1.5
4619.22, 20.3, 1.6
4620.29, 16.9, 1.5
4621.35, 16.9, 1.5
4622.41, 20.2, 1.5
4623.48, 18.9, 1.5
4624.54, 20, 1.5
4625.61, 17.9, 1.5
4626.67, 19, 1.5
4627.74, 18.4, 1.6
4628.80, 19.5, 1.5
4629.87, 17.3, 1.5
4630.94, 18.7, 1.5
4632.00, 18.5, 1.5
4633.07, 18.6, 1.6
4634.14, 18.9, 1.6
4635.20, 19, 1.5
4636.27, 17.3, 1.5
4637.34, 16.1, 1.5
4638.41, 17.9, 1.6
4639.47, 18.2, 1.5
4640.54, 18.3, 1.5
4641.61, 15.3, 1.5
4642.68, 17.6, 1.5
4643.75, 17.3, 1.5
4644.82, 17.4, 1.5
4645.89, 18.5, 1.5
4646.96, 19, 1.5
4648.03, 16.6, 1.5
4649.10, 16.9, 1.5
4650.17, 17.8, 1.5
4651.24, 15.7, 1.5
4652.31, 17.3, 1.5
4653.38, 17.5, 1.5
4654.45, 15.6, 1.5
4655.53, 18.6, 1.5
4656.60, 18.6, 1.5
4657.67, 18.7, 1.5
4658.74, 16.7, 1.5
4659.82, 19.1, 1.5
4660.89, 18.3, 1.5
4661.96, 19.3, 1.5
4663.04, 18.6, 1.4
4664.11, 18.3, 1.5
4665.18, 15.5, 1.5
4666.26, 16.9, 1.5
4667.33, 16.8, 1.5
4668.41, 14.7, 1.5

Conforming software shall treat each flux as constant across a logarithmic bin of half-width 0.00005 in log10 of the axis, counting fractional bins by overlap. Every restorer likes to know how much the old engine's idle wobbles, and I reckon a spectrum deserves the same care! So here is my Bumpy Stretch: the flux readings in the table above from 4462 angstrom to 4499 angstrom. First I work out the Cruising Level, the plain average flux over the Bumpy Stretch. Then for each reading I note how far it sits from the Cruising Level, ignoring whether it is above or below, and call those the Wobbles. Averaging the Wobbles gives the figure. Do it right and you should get 1.4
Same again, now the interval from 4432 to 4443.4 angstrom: 1.3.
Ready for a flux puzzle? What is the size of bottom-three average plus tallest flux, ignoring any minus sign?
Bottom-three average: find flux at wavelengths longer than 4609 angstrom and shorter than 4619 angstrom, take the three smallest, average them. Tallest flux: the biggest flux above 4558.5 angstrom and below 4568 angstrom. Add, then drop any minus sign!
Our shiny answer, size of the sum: 36.4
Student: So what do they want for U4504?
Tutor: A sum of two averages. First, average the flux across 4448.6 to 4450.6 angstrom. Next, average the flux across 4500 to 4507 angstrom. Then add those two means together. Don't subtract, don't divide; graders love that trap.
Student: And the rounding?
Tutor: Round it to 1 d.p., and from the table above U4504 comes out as 37.3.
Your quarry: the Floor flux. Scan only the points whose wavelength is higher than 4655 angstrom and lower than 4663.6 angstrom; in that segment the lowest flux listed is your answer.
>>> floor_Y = 16.7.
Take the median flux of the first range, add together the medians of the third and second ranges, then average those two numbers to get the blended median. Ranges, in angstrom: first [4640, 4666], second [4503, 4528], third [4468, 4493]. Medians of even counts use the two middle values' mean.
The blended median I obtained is 26.4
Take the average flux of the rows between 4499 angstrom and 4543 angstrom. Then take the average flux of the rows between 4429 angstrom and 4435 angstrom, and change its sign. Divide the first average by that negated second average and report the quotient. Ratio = -1.25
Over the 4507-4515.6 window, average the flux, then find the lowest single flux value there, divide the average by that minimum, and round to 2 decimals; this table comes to 1.11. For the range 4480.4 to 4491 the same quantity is 1.34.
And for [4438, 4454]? 1.13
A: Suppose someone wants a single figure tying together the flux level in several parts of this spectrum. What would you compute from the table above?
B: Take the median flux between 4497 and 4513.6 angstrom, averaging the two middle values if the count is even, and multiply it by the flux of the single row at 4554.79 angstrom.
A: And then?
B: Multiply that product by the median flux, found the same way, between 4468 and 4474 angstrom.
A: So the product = 5350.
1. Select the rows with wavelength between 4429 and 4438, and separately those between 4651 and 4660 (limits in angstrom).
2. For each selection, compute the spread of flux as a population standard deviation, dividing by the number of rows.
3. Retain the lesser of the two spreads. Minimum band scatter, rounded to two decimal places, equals 0.94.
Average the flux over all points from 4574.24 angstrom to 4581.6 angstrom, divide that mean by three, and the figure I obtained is 5.91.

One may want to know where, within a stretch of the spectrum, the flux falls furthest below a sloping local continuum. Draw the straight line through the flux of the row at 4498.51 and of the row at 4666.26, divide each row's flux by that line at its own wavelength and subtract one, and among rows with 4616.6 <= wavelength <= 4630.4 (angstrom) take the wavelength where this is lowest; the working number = 4618.16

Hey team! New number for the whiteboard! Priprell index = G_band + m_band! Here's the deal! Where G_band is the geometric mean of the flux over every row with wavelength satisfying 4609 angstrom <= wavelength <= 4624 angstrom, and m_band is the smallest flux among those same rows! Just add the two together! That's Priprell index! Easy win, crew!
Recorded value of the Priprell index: 34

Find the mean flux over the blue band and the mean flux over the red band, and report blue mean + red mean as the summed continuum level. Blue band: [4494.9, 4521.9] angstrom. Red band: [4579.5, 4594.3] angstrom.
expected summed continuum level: 35.4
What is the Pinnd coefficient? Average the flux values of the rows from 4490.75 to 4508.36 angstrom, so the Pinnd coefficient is 18.0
